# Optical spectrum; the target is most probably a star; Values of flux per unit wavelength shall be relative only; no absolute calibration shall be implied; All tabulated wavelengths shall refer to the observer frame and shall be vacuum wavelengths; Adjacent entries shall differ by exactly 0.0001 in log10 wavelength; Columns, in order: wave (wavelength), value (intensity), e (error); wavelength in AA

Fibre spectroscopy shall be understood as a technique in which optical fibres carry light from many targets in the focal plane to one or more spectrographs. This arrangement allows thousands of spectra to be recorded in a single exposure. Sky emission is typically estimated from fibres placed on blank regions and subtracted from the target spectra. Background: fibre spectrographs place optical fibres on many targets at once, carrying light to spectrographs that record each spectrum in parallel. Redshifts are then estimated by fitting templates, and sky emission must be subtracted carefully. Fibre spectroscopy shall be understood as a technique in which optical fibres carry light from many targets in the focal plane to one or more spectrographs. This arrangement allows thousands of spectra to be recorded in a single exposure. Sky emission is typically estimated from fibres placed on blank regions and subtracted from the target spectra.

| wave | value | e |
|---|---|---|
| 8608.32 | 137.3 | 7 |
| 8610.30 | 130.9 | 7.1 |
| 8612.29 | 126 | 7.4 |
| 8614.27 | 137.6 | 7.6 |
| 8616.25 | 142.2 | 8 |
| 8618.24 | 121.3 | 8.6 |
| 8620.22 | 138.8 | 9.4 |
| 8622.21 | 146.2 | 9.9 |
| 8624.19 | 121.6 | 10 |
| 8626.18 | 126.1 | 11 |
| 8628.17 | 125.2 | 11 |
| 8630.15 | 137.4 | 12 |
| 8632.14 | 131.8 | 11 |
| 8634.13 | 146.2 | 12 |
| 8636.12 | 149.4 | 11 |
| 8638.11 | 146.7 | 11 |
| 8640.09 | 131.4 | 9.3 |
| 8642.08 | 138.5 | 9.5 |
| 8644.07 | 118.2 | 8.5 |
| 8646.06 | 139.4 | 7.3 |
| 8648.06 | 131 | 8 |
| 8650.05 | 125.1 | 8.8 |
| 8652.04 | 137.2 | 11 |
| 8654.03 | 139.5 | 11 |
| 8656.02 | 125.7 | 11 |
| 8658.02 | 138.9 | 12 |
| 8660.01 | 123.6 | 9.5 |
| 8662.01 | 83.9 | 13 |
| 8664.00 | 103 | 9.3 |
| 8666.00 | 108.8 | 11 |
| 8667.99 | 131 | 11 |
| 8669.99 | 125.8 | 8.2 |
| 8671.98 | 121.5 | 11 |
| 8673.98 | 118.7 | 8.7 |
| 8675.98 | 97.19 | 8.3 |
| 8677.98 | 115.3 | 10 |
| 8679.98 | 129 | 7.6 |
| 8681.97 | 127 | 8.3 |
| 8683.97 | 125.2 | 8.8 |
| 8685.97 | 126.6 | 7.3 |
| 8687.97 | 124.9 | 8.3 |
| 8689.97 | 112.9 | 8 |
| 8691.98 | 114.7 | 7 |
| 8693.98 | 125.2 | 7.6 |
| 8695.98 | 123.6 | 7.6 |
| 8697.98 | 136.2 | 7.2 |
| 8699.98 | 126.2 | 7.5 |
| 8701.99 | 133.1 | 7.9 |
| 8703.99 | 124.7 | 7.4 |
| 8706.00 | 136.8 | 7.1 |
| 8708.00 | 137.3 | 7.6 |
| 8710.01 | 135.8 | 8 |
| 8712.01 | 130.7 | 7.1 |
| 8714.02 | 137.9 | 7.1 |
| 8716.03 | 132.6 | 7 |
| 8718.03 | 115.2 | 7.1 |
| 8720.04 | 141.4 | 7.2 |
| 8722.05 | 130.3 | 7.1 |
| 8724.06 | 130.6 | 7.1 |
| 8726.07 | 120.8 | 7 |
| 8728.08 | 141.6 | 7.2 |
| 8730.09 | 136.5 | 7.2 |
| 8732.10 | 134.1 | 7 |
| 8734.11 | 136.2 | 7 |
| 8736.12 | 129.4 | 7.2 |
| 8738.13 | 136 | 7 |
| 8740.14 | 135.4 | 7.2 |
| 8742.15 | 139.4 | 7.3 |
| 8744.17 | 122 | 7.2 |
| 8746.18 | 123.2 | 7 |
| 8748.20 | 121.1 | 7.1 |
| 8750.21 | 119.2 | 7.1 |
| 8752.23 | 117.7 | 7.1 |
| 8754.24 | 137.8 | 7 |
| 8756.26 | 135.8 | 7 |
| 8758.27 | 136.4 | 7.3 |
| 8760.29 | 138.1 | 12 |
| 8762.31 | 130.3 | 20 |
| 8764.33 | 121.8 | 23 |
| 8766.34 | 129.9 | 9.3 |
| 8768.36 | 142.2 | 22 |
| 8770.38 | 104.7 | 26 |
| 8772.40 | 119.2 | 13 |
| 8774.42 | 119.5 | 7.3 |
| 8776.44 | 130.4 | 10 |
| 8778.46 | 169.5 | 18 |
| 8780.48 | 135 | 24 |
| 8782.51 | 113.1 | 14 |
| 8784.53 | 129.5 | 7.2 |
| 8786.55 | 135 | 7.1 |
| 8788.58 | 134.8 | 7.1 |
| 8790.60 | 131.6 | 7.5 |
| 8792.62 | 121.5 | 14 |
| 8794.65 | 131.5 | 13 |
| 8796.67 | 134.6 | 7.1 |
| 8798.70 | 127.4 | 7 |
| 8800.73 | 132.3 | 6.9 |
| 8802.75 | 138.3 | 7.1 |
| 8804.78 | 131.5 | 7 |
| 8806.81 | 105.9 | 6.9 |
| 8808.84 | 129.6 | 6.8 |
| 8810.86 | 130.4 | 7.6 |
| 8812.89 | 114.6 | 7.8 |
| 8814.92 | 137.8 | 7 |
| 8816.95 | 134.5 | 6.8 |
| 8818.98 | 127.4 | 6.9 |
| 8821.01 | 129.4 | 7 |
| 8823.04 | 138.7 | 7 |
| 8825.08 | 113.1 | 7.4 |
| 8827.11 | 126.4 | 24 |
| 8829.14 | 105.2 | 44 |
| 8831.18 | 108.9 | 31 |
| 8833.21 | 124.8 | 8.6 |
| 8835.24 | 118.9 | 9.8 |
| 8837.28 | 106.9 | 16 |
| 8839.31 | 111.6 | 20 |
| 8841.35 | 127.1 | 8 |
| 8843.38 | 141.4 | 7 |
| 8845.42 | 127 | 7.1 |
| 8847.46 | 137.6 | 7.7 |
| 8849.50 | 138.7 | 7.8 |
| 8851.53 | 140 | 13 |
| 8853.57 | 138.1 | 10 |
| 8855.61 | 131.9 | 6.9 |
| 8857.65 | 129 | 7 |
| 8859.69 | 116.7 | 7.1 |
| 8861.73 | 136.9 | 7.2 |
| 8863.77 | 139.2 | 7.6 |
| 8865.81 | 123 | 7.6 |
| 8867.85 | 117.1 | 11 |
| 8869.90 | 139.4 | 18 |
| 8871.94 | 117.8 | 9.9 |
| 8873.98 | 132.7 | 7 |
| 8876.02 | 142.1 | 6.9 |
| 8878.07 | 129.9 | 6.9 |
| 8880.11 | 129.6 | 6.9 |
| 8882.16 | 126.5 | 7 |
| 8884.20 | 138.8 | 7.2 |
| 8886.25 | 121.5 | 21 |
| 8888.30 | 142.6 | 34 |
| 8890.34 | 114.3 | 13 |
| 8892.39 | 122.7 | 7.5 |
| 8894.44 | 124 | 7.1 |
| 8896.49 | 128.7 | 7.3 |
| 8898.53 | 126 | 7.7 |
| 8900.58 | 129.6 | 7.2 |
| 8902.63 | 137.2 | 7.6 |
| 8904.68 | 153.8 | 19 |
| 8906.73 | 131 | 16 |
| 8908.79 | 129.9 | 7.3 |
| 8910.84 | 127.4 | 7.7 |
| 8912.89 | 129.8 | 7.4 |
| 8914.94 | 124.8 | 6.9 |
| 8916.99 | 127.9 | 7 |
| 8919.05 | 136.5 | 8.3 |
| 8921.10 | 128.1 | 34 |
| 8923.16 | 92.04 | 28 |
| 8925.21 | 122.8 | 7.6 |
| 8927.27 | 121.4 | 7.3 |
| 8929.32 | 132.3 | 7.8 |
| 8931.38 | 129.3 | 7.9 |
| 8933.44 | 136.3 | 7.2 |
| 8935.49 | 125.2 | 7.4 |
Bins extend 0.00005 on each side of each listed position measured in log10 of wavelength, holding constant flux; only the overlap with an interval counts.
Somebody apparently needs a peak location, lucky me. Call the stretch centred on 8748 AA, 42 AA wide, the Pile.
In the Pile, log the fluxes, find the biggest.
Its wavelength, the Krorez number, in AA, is 8768.36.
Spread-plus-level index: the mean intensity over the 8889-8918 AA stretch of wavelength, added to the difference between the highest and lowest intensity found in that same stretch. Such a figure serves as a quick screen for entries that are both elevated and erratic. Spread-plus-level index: 169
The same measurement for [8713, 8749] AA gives 158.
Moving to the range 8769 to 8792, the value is 194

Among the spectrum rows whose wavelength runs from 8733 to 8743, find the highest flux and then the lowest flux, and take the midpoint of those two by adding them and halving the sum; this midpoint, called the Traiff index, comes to 134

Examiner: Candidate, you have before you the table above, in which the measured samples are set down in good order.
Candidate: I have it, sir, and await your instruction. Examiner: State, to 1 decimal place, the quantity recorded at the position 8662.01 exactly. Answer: 83.9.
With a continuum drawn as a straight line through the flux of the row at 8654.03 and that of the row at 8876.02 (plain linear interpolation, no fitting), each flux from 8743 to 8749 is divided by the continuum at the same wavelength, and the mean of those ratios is 0.87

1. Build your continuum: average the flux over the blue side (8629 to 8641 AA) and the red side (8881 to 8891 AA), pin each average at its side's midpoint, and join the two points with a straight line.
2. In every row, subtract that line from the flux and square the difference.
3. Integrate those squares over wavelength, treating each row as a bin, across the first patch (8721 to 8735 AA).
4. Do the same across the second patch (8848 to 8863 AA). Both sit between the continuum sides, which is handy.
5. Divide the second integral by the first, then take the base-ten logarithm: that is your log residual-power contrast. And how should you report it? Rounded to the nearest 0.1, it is 0.1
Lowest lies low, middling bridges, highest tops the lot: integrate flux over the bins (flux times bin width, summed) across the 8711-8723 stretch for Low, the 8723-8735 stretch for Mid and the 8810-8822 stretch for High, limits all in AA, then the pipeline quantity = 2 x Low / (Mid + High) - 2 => -1.00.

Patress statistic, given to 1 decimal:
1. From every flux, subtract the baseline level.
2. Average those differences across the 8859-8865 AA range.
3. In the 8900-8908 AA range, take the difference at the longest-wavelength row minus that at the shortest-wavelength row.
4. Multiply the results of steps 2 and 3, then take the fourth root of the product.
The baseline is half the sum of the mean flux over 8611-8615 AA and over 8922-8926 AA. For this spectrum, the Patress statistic 2.0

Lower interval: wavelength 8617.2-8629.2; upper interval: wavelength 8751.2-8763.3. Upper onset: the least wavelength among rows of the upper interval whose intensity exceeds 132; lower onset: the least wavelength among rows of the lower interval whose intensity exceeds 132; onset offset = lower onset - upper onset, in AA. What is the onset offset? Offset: -134.0 AA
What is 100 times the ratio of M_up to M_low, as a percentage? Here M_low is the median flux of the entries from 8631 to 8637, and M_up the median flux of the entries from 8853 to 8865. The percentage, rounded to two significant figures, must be 92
